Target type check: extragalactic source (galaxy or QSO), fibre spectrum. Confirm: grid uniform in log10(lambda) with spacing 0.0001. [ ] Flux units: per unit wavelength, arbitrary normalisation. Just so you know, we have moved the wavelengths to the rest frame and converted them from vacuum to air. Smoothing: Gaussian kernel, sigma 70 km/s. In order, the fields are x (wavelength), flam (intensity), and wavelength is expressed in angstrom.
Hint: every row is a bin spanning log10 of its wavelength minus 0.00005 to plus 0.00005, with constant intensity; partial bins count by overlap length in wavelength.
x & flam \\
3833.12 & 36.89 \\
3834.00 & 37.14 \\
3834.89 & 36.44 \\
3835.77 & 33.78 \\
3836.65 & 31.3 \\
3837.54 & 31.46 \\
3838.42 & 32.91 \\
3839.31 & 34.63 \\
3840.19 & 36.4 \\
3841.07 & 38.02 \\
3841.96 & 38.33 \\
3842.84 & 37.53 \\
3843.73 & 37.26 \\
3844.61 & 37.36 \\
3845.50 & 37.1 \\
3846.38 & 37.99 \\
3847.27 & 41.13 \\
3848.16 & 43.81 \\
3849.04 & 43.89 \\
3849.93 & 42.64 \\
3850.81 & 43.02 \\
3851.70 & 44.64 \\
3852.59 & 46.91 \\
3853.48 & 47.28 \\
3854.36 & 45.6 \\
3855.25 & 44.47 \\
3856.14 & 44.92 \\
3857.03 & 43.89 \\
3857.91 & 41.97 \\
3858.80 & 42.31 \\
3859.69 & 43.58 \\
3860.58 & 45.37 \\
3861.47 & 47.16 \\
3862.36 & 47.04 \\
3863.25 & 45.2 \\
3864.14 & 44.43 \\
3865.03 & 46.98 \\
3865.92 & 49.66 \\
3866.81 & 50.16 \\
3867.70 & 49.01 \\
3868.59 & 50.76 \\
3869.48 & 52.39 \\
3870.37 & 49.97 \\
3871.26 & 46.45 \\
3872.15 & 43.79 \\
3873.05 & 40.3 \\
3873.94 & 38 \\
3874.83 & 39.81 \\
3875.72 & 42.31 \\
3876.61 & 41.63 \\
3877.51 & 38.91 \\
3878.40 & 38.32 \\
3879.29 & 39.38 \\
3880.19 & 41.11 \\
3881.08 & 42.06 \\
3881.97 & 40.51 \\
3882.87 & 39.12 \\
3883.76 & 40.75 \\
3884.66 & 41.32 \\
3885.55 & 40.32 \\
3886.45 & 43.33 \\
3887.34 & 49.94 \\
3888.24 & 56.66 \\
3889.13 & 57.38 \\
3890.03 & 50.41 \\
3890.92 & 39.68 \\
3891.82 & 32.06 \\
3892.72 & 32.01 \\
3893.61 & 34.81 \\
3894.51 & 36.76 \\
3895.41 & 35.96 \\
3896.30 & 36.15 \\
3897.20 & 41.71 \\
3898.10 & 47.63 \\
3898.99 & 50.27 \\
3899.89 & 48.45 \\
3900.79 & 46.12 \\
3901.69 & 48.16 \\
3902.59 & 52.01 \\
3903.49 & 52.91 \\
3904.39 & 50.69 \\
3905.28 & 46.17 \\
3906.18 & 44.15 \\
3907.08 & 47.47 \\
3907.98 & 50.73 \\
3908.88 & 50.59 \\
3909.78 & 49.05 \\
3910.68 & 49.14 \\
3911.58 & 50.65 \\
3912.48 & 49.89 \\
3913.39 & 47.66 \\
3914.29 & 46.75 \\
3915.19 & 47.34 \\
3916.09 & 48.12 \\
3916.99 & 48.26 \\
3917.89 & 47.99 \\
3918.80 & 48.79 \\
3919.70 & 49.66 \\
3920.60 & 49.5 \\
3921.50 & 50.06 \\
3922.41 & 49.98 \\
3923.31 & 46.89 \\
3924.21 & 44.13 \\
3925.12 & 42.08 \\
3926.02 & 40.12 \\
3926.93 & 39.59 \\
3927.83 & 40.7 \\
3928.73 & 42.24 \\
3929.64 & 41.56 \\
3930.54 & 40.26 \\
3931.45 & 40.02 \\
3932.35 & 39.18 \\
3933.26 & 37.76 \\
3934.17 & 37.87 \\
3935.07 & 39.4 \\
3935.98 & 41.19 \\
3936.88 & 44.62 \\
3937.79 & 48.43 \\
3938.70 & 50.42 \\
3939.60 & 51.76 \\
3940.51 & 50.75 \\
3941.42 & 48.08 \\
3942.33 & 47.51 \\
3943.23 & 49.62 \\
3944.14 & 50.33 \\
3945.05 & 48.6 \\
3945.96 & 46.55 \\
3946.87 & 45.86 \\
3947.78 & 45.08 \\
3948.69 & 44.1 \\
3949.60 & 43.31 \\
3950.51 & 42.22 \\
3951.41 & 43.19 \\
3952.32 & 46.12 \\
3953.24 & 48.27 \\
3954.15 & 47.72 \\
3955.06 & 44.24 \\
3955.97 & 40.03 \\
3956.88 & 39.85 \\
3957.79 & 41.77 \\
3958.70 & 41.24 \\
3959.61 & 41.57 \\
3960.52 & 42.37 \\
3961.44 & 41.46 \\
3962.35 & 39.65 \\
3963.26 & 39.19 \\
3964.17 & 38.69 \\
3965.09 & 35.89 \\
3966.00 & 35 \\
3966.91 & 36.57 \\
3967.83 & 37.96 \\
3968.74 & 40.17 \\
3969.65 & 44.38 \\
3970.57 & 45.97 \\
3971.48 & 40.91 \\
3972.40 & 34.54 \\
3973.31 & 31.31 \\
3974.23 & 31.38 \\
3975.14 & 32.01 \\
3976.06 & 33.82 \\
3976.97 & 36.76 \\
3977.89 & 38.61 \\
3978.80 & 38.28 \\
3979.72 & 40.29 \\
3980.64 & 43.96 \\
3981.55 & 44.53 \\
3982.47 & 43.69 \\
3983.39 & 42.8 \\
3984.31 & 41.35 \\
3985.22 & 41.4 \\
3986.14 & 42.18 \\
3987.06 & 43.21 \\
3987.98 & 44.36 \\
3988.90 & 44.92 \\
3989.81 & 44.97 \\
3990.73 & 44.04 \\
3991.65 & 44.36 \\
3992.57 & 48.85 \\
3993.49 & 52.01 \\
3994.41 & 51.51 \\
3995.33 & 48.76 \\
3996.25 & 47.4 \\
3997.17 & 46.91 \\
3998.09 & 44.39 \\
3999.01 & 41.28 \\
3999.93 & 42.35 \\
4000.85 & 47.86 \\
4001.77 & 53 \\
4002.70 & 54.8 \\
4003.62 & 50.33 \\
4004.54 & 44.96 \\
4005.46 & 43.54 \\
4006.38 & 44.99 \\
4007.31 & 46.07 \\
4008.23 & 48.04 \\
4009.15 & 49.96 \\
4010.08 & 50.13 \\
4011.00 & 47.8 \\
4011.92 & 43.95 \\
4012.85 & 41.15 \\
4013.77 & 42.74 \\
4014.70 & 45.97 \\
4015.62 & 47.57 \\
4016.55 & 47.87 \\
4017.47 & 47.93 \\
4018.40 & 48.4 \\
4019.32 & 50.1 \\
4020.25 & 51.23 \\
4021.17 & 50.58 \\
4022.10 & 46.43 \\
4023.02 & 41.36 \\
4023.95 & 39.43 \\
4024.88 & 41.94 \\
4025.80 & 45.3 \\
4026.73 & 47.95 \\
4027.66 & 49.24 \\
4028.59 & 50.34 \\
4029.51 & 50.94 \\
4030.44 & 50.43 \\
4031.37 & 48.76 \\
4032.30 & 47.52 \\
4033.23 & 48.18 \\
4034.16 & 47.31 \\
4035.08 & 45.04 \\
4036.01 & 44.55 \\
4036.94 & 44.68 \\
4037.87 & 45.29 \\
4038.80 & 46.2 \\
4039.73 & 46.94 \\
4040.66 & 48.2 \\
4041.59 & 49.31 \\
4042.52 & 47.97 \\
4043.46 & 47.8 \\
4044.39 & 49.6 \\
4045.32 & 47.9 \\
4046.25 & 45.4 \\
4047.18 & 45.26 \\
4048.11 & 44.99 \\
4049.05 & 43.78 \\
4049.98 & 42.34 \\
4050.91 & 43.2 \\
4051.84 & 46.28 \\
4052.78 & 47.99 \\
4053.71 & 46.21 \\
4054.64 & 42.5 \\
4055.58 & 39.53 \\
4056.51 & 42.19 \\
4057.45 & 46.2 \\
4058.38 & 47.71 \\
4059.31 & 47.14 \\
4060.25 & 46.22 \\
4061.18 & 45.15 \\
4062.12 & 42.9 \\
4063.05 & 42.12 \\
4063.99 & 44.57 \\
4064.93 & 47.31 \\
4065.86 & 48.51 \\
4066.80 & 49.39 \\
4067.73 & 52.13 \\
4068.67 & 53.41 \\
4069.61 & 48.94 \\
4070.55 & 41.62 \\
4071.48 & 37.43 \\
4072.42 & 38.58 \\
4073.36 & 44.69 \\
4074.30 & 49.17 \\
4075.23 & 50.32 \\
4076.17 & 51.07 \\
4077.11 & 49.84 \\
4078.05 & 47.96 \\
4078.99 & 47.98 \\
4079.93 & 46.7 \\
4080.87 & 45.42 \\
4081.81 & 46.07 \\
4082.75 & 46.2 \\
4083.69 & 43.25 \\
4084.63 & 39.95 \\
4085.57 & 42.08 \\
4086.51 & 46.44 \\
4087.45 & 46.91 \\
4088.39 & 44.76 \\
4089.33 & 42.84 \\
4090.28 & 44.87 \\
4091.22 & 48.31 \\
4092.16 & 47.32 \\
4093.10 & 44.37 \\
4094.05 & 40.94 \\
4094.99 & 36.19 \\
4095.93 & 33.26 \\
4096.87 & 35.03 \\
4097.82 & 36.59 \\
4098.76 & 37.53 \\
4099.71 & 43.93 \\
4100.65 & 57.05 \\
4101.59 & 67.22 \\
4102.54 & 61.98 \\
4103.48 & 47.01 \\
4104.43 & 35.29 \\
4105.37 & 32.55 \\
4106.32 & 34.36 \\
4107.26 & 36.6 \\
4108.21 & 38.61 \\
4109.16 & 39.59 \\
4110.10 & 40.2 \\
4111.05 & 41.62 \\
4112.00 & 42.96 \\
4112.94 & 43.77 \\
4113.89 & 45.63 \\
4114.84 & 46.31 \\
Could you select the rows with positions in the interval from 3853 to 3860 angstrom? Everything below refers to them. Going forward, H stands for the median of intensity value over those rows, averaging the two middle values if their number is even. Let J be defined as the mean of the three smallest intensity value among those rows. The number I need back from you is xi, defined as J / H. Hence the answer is 0.96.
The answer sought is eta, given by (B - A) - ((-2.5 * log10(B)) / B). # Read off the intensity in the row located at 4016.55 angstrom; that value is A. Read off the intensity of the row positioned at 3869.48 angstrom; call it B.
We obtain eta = 4.6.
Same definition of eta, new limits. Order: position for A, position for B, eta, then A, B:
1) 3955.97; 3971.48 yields 1.0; 40.03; 40.91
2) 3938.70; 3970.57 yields -4.4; 50.42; 45.97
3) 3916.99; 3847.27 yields -7.0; 48.26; 41.13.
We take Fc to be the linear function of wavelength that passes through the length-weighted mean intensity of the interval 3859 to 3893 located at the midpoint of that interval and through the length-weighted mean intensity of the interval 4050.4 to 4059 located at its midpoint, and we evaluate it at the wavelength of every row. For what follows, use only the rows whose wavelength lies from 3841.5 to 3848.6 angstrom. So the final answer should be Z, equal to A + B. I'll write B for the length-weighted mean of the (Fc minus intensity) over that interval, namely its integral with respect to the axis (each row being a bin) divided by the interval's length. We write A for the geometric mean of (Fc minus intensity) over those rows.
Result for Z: 9.2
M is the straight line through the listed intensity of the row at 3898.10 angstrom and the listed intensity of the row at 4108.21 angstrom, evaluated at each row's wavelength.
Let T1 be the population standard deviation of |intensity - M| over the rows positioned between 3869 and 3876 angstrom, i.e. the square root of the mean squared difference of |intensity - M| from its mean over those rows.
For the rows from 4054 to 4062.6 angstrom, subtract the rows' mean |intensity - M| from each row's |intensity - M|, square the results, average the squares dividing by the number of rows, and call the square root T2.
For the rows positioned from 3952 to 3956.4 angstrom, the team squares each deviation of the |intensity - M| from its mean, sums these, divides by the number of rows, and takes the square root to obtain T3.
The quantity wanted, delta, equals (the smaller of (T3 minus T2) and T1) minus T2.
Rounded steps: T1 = 3.15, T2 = 2.2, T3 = 1.57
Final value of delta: -2.8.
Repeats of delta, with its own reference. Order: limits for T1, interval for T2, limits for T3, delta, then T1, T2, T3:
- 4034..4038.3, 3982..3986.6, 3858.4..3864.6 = 0.0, 0.97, 0.8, 1.67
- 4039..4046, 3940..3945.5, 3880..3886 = -1.5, 0.88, 1.2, 0.83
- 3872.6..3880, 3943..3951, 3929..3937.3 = -0.9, 1.42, 1.5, 2.01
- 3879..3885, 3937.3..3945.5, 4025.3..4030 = -0.6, 0.99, 1.3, 2.06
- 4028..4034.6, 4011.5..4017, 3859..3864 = -2.6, 1.31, 2.0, 1.35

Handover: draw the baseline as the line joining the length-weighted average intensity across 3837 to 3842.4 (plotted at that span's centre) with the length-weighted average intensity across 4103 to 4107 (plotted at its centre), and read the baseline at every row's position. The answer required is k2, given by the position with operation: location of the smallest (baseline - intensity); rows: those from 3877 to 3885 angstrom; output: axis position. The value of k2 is 3881.08 angstrom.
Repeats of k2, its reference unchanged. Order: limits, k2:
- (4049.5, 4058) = 4052.78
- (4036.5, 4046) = 4044.39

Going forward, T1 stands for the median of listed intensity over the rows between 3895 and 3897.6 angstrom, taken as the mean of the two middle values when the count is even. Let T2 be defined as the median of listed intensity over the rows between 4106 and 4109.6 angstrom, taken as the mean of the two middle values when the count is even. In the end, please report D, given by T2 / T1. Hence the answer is 1.04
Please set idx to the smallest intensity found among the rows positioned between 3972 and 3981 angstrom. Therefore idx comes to 31.31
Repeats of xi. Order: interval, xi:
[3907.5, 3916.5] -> 0.96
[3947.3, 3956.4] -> 0.95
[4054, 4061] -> 0.90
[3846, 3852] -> 0.94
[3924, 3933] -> 0.98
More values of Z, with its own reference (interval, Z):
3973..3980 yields 17.7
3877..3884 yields 8.1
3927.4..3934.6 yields 8.5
